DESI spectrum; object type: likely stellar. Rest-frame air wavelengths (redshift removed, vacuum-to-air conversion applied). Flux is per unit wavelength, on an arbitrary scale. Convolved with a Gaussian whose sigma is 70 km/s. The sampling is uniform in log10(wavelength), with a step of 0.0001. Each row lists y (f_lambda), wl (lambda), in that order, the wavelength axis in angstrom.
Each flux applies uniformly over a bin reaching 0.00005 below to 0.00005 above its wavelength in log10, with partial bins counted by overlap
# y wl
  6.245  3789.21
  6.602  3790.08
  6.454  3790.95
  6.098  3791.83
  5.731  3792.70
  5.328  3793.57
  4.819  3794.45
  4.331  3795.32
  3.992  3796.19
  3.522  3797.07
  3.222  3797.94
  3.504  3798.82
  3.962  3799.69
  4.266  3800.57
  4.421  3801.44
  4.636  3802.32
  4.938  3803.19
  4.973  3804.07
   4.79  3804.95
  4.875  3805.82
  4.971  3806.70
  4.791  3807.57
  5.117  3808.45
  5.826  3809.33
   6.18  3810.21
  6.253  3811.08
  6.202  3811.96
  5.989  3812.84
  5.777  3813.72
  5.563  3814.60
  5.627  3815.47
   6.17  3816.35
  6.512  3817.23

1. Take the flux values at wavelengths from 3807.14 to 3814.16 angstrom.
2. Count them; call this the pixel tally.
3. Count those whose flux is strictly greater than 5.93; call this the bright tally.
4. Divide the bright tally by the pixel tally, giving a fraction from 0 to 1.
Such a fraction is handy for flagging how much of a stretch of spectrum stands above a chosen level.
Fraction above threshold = 0.50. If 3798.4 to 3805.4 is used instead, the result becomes 0.00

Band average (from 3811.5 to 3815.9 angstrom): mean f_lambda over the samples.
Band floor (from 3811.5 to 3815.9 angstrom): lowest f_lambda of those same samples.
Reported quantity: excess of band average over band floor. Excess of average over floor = 0.27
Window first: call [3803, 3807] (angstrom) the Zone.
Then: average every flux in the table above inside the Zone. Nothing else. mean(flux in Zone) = 4.9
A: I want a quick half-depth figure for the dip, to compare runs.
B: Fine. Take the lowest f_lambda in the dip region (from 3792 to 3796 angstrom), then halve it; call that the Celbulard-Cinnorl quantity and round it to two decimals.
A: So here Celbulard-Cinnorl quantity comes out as 2.17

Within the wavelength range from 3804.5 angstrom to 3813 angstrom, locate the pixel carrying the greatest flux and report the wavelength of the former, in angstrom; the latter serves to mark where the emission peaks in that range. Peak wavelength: 3811.08 angstrom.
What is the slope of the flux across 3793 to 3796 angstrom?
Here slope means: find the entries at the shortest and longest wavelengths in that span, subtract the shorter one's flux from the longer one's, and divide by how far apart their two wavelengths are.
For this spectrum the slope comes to -0.57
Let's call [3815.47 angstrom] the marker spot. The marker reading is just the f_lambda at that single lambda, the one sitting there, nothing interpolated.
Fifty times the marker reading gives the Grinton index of 281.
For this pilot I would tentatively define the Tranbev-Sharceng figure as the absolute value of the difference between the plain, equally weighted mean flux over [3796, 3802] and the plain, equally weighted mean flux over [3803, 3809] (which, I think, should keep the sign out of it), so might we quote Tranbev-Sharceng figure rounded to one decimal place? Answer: 1.1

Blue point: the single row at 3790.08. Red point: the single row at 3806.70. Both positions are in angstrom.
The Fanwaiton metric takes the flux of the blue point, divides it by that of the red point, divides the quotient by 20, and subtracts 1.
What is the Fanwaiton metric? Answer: -0.934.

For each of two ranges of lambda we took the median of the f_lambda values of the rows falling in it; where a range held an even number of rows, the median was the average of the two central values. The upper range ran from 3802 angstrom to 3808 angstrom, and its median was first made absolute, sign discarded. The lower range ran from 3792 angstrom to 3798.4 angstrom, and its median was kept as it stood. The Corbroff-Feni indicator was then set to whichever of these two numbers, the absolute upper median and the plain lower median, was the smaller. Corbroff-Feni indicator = 4.33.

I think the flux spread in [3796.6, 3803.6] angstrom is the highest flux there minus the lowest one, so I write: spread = 1.7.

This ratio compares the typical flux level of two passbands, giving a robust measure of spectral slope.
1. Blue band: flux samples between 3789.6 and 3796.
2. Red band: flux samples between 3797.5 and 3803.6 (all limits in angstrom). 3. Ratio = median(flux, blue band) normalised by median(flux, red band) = 1.3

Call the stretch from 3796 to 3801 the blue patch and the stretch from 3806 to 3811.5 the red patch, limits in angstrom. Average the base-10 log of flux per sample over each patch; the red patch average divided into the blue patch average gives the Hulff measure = 0.77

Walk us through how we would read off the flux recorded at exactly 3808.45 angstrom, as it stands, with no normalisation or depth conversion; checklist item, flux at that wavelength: 5.117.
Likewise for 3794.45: 4.819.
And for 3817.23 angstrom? 6.512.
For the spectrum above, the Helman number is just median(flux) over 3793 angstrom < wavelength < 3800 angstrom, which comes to 3.98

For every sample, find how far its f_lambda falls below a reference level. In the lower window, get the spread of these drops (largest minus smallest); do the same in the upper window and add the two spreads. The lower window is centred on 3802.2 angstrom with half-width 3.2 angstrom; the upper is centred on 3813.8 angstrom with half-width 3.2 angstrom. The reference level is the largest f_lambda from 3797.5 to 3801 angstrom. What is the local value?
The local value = 1.7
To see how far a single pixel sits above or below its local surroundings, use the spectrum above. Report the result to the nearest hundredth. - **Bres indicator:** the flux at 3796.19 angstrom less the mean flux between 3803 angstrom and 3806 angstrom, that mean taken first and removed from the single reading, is -0.90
